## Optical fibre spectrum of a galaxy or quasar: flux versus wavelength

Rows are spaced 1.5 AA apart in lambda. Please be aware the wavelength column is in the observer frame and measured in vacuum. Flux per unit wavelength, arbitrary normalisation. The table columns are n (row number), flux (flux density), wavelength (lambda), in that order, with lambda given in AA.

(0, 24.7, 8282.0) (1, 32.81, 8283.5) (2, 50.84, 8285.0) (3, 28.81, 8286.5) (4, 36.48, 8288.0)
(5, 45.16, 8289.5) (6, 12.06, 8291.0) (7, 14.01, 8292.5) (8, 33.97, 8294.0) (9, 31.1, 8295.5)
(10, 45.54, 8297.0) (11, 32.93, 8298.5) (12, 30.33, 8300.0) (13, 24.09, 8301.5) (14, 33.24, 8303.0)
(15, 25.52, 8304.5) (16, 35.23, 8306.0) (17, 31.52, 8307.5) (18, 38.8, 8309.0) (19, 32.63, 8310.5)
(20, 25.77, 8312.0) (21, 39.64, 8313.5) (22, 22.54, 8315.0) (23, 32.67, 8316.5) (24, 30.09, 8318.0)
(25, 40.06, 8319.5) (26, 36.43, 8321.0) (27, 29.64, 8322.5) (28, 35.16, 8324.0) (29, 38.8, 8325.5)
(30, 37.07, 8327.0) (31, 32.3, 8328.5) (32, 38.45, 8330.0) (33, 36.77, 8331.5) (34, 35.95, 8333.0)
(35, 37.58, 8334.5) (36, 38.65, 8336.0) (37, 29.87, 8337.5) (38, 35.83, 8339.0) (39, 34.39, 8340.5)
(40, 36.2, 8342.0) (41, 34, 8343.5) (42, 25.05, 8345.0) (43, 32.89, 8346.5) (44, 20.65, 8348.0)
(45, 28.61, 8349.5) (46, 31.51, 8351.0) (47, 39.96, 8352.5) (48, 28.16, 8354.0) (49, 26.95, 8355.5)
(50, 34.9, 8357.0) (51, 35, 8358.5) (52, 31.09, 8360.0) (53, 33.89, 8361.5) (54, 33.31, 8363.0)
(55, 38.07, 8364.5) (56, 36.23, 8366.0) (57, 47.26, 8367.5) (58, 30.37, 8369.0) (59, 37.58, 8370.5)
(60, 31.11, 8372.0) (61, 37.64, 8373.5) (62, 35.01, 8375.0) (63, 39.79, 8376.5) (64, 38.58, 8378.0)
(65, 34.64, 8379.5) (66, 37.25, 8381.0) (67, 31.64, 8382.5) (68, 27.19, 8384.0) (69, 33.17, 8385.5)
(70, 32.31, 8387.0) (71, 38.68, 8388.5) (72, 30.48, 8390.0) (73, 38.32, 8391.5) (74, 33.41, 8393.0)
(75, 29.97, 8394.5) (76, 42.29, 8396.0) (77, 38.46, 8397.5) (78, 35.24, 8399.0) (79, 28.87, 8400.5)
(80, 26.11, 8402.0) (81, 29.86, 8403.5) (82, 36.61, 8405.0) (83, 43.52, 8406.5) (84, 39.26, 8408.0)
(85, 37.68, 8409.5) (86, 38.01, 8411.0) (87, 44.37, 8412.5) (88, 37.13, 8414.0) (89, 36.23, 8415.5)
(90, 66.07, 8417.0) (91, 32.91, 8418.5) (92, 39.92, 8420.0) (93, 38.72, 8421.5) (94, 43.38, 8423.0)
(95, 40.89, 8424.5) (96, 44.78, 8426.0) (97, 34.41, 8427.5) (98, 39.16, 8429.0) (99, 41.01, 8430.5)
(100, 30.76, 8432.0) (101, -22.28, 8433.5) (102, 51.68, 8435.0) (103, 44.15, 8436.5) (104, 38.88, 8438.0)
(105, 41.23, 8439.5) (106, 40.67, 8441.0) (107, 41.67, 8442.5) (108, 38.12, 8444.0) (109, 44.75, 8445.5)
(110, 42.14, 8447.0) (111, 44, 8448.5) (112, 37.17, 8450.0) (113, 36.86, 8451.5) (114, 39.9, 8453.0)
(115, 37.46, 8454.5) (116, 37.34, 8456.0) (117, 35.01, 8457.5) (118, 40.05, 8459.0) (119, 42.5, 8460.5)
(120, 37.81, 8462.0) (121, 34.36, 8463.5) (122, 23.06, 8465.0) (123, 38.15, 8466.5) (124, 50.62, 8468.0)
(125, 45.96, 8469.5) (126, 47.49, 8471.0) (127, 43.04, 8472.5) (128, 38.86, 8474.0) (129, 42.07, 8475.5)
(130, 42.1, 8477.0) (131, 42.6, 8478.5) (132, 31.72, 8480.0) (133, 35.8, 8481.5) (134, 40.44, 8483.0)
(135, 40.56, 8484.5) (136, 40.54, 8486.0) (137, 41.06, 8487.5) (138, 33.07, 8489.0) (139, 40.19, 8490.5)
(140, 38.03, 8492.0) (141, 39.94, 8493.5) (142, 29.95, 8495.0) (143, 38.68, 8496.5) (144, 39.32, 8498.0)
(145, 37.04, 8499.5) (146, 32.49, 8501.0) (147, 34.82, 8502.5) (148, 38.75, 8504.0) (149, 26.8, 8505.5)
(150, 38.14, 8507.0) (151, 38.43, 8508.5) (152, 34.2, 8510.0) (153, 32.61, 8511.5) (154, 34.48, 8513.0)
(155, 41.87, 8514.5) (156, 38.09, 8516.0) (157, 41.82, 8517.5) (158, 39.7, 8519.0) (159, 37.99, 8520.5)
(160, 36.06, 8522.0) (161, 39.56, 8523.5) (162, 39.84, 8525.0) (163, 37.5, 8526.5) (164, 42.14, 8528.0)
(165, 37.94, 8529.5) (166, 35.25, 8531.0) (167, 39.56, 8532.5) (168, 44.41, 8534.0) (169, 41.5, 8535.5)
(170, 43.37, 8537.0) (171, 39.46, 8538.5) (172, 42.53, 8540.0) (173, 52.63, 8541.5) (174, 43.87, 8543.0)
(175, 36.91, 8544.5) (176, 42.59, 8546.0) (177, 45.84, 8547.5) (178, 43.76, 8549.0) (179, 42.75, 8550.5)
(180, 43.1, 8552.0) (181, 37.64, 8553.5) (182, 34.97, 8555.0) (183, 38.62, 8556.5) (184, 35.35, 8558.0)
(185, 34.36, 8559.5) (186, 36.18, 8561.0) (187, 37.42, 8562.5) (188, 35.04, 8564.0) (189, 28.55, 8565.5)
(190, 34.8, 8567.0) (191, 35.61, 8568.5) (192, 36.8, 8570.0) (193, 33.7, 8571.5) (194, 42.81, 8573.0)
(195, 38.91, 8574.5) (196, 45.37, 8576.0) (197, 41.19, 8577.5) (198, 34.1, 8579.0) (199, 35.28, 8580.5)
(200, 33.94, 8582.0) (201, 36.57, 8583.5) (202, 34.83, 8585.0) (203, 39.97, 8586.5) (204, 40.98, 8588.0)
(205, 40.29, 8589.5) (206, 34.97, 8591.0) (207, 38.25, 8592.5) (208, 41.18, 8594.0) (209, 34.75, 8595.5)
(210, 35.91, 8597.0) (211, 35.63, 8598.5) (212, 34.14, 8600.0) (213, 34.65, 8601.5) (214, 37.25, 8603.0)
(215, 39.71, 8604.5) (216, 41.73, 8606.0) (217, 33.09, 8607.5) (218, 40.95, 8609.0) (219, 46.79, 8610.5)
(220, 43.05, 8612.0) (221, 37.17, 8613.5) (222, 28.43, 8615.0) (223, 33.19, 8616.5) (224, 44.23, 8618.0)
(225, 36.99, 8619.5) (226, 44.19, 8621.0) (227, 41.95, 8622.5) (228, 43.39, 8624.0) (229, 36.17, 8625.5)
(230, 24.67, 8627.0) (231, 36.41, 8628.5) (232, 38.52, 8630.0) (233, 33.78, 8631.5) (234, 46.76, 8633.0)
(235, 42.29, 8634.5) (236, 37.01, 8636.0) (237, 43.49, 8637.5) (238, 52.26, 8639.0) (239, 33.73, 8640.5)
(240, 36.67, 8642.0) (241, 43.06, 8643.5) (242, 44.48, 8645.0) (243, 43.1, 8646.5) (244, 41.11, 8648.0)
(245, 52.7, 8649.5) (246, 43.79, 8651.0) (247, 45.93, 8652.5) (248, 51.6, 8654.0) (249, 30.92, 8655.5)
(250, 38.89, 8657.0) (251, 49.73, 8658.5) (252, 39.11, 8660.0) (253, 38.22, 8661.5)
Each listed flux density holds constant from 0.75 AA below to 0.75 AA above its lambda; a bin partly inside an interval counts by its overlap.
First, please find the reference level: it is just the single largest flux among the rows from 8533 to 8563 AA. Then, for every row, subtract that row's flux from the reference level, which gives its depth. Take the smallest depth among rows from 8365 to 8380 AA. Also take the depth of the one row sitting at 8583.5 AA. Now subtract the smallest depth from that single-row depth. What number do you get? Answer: 11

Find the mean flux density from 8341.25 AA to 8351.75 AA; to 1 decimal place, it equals 29.8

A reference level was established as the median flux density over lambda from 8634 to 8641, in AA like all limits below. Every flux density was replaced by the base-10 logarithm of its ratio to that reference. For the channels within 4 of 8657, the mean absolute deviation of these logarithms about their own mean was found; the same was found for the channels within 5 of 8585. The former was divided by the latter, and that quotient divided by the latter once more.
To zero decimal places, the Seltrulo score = 80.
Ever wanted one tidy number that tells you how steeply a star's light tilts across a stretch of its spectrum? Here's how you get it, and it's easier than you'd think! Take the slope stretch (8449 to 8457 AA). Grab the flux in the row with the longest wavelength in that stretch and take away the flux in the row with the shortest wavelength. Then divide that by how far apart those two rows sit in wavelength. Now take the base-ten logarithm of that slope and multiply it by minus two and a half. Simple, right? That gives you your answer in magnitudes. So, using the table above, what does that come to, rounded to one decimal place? 3.9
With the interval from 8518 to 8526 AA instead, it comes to 4.1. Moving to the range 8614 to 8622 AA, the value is -1.0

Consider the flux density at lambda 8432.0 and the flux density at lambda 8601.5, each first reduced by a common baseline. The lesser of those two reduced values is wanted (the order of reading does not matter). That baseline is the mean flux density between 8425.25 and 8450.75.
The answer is -6.4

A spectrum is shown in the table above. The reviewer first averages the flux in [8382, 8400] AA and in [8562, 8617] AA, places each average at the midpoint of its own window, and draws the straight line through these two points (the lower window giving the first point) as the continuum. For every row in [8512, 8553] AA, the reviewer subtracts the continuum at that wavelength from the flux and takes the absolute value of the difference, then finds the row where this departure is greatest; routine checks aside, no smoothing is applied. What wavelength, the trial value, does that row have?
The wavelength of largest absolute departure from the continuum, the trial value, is 8541.5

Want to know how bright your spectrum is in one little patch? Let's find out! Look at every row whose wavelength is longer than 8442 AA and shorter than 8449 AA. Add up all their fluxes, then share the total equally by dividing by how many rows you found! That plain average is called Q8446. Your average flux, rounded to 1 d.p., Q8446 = 42.1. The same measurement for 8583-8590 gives 38.5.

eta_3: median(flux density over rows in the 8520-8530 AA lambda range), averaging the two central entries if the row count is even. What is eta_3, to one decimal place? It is 38.0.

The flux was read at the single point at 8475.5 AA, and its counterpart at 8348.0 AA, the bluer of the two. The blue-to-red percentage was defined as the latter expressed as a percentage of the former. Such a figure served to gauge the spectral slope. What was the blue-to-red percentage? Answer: 49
